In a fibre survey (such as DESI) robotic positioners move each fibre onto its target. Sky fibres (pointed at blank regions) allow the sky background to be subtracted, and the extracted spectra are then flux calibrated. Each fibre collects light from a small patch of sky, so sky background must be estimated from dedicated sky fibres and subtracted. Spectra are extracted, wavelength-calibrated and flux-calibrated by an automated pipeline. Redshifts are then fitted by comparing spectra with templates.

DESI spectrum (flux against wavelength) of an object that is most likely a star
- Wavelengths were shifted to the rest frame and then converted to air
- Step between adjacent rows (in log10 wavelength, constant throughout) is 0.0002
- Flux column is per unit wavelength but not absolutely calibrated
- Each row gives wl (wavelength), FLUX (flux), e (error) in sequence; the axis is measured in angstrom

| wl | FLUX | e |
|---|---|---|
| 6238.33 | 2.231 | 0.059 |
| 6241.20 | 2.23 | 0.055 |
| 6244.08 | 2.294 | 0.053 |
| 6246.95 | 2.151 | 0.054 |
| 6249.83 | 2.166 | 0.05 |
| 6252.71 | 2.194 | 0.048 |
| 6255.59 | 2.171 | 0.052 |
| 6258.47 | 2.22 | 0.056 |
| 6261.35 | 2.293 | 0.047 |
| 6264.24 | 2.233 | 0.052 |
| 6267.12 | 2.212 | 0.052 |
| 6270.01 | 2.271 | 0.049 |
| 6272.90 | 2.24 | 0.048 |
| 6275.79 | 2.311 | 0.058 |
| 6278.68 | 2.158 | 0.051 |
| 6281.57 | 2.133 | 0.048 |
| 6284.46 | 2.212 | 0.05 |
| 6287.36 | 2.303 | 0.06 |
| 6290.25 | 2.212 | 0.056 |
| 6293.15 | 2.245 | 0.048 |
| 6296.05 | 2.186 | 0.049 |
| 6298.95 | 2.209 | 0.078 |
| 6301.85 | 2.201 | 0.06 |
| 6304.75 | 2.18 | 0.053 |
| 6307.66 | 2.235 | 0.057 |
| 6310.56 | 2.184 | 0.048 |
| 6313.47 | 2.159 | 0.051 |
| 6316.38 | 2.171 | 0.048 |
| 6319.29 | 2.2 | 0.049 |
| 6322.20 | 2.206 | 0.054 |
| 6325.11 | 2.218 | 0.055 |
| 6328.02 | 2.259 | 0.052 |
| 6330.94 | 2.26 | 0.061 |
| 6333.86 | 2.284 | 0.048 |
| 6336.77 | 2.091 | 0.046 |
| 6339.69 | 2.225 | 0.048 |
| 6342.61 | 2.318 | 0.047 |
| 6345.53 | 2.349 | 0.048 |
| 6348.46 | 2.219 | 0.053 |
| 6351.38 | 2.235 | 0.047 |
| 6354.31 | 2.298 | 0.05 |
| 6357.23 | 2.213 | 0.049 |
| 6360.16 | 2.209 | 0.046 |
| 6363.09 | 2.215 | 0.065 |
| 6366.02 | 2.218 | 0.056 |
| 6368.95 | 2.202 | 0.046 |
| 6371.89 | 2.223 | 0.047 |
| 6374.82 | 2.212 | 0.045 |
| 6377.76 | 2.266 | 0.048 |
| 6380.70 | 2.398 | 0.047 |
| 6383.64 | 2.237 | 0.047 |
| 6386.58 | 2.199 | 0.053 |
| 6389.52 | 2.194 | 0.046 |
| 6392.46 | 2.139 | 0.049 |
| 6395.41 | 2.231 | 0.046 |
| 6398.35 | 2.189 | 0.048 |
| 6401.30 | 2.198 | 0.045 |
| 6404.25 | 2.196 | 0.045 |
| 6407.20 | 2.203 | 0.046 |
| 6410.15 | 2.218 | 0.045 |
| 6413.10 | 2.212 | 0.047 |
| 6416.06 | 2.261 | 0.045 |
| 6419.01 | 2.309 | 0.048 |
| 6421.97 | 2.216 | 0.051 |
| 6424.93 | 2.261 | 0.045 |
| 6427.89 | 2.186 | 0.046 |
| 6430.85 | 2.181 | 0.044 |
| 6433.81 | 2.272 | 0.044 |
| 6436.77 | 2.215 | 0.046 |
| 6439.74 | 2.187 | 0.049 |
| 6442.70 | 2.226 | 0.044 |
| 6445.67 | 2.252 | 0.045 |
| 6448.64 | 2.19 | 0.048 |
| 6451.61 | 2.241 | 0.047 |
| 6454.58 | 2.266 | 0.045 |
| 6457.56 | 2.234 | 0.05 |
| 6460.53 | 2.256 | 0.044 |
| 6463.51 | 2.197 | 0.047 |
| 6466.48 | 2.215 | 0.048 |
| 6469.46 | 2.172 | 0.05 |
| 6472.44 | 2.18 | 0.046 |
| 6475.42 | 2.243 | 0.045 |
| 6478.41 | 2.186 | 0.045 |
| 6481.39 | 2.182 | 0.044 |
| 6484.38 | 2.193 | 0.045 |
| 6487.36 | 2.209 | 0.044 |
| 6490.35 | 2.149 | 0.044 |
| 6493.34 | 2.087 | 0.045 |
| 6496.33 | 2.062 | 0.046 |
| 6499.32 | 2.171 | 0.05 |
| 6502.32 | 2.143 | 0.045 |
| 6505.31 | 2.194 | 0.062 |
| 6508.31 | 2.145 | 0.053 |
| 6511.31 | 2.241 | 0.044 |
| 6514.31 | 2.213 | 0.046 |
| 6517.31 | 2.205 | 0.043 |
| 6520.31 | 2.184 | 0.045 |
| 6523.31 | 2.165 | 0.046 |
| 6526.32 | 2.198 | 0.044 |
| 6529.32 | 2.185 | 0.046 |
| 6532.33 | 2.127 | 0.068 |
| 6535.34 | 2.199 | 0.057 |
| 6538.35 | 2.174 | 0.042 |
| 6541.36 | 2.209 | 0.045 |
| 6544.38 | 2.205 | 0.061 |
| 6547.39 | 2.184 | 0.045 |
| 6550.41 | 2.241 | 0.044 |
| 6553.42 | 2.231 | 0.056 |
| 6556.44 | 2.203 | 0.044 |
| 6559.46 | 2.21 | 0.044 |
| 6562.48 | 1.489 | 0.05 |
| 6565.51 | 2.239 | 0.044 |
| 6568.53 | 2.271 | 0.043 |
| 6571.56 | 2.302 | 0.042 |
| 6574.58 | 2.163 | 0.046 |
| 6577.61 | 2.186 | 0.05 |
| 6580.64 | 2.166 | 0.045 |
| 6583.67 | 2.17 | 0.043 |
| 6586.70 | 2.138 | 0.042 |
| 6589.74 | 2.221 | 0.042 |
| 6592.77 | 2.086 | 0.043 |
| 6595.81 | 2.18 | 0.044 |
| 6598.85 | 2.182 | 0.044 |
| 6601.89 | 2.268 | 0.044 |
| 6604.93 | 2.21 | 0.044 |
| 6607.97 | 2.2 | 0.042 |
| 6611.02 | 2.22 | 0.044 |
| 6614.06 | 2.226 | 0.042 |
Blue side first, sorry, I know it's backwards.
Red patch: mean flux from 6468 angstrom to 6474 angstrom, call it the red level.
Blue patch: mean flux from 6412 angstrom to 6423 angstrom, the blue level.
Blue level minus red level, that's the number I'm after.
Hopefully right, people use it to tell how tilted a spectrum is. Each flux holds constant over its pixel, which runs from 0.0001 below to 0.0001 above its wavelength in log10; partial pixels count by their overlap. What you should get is 0.074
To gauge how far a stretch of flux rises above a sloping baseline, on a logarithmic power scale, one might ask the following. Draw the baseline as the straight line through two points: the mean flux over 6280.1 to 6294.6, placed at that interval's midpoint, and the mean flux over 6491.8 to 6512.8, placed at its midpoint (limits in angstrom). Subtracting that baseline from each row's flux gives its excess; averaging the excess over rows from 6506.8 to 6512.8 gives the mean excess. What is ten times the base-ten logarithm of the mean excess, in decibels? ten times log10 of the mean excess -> -13.3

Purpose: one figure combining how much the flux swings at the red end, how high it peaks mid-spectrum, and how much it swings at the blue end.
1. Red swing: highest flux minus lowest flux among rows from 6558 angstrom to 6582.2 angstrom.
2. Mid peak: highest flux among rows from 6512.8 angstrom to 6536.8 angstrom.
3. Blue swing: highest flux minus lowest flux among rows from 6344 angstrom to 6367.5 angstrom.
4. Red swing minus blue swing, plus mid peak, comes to 2.89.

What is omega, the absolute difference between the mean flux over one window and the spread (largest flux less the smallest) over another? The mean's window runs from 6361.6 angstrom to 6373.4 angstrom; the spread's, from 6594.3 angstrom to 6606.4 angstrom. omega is 2.127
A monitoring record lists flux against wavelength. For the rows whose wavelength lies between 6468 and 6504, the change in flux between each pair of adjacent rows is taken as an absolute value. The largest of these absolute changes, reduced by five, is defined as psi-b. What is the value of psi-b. -4.891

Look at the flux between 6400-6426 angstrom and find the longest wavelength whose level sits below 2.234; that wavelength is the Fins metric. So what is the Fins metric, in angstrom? 6421.97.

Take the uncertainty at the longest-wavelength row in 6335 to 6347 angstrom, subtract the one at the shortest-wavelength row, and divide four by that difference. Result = 2000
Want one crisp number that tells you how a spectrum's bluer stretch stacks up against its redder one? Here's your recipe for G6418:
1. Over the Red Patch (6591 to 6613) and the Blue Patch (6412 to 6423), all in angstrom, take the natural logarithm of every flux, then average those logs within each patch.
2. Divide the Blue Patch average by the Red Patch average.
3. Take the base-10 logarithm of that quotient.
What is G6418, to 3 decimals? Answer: 0.014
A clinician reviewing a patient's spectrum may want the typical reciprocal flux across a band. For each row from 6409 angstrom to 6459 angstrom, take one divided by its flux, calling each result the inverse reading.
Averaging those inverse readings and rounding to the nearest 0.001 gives 0.448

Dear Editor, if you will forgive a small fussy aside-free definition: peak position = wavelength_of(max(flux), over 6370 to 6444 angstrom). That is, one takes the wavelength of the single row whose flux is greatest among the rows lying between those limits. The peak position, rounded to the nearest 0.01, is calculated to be 6380.70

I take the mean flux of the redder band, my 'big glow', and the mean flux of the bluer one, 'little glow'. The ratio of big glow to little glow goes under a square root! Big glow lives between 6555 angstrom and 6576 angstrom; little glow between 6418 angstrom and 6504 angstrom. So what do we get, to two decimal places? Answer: 0.98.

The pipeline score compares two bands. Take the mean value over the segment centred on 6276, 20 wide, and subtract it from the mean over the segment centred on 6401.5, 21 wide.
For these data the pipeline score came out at -0.023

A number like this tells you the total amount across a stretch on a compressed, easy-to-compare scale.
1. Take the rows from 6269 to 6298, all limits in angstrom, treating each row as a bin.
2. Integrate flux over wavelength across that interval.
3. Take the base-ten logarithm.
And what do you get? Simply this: 1.81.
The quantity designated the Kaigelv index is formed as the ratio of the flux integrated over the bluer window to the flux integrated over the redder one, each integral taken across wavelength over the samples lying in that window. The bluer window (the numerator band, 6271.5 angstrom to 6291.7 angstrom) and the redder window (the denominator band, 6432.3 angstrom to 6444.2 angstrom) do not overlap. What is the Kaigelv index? 1.7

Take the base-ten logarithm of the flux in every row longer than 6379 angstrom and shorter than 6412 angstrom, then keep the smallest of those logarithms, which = 0.330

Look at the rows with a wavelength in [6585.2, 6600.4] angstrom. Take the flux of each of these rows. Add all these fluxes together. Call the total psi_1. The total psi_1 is 10.8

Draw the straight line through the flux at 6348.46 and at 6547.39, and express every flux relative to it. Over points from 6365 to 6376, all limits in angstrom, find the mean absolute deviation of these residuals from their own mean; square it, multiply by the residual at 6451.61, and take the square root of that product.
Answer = 0.0013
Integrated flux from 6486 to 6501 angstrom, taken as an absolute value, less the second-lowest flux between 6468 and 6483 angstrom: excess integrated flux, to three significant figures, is 29.8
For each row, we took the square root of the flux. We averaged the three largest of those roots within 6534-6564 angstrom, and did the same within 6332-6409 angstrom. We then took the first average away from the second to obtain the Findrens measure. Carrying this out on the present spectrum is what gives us 0.042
